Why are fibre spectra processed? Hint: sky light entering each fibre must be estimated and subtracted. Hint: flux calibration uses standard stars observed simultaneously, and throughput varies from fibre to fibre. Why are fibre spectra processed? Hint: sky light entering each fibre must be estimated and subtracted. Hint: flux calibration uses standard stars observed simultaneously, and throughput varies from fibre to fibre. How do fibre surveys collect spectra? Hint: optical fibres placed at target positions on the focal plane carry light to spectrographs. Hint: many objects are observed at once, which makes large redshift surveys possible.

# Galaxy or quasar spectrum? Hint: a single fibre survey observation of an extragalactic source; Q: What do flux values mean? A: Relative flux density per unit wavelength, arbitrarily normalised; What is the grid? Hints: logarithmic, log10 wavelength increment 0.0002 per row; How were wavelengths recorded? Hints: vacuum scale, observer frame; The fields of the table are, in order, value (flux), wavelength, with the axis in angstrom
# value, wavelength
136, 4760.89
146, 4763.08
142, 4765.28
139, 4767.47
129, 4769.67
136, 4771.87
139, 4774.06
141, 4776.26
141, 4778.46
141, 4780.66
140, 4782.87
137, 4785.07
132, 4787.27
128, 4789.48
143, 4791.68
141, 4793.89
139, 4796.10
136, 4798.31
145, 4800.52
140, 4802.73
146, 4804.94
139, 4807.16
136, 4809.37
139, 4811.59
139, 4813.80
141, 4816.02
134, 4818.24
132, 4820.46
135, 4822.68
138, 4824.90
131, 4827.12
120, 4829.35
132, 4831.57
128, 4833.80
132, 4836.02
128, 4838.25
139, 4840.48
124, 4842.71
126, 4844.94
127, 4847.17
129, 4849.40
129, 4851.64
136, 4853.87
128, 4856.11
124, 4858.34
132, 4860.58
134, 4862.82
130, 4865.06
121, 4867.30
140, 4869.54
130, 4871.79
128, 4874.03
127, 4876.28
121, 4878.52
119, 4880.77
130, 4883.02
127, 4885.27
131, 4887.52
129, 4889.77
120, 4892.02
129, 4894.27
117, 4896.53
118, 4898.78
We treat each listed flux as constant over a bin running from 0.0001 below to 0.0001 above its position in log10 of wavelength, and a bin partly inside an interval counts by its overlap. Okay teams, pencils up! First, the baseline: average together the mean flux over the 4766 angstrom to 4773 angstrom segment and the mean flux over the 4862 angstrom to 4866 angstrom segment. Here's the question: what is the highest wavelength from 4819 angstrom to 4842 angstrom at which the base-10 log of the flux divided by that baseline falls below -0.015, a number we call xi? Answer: 4838.25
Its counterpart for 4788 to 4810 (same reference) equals 4789.48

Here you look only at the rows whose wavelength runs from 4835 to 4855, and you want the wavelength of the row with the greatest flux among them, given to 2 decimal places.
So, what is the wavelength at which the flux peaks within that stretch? 4840.48 angstrom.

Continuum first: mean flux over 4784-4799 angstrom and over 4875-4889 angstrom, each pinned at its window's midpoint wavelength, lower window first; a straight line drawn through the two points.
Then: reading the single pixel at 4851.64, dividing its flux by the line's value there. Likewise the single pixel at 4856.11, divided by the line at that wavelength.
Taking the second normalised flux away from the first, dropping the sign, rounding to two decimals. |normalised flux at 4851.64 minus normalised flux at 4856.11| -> 0.00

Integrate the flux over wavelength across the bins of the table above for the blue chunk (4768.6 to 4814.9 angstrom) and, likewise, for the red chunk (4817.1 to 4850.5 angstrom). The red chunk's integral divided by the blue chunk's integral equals 0.68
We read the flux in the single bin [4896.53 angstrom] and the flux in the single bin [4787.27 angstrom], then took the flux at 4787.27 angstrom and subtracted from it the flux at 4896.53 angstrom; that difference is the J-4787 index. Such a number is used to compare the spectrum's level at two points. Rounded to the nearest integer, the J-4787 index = 15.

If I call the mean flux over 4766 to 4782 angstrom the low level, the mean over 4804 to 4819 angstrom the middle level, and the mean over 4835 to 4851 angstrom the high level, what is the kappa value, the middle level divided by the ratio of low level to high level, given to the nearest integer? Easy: 130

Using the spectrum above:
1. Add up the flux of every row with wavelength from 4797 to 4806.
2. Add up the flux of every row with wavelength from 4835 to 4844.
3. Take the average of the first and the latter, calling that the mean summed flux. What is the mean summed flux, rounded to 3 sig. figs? 545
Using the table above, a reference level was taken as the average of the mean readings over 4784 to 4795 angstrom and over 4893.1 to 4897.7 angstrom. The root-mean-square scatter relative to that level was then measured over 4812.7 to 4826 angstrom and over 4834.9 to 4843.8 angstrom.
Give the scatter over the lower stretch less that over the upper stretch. 1.9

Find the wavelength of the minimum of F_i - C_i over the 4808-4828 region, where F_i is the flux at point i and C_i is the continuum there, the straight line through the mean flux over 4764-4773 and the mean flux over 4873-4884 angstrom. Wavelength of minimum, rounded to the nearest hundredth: 4827.12 angstrom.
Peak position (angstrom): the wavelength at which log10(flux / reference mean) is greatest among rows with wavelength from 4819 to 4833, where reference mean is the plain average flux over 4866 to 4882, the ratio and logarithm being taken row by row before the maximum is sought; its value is 4824.90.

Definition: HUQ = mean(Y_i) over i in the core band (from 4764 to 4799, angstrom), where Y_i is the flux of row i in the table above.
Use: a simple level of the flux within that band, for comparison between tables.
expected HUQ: 137.8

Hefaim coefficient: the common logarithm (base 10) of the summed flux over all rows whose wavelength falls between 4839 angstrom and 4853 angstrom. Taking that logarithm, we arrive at 2.89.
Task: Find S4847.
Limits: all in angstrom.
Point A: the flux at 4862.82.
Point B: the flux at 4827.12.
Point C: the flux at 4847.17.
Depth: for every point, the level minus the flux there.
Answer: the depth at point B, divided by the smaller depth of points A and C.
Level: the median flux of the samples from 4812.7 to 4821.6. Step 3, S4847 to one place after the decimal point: 2.2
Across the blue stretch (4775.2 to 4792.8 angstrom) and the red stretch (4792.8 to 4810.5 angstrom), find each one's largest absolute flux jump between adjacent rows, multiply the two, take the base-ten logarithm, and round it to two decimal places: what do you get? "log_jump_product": 2.13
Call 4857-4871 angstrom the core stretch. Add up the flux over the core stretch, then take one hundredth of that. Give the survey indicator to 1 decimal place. 7.8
